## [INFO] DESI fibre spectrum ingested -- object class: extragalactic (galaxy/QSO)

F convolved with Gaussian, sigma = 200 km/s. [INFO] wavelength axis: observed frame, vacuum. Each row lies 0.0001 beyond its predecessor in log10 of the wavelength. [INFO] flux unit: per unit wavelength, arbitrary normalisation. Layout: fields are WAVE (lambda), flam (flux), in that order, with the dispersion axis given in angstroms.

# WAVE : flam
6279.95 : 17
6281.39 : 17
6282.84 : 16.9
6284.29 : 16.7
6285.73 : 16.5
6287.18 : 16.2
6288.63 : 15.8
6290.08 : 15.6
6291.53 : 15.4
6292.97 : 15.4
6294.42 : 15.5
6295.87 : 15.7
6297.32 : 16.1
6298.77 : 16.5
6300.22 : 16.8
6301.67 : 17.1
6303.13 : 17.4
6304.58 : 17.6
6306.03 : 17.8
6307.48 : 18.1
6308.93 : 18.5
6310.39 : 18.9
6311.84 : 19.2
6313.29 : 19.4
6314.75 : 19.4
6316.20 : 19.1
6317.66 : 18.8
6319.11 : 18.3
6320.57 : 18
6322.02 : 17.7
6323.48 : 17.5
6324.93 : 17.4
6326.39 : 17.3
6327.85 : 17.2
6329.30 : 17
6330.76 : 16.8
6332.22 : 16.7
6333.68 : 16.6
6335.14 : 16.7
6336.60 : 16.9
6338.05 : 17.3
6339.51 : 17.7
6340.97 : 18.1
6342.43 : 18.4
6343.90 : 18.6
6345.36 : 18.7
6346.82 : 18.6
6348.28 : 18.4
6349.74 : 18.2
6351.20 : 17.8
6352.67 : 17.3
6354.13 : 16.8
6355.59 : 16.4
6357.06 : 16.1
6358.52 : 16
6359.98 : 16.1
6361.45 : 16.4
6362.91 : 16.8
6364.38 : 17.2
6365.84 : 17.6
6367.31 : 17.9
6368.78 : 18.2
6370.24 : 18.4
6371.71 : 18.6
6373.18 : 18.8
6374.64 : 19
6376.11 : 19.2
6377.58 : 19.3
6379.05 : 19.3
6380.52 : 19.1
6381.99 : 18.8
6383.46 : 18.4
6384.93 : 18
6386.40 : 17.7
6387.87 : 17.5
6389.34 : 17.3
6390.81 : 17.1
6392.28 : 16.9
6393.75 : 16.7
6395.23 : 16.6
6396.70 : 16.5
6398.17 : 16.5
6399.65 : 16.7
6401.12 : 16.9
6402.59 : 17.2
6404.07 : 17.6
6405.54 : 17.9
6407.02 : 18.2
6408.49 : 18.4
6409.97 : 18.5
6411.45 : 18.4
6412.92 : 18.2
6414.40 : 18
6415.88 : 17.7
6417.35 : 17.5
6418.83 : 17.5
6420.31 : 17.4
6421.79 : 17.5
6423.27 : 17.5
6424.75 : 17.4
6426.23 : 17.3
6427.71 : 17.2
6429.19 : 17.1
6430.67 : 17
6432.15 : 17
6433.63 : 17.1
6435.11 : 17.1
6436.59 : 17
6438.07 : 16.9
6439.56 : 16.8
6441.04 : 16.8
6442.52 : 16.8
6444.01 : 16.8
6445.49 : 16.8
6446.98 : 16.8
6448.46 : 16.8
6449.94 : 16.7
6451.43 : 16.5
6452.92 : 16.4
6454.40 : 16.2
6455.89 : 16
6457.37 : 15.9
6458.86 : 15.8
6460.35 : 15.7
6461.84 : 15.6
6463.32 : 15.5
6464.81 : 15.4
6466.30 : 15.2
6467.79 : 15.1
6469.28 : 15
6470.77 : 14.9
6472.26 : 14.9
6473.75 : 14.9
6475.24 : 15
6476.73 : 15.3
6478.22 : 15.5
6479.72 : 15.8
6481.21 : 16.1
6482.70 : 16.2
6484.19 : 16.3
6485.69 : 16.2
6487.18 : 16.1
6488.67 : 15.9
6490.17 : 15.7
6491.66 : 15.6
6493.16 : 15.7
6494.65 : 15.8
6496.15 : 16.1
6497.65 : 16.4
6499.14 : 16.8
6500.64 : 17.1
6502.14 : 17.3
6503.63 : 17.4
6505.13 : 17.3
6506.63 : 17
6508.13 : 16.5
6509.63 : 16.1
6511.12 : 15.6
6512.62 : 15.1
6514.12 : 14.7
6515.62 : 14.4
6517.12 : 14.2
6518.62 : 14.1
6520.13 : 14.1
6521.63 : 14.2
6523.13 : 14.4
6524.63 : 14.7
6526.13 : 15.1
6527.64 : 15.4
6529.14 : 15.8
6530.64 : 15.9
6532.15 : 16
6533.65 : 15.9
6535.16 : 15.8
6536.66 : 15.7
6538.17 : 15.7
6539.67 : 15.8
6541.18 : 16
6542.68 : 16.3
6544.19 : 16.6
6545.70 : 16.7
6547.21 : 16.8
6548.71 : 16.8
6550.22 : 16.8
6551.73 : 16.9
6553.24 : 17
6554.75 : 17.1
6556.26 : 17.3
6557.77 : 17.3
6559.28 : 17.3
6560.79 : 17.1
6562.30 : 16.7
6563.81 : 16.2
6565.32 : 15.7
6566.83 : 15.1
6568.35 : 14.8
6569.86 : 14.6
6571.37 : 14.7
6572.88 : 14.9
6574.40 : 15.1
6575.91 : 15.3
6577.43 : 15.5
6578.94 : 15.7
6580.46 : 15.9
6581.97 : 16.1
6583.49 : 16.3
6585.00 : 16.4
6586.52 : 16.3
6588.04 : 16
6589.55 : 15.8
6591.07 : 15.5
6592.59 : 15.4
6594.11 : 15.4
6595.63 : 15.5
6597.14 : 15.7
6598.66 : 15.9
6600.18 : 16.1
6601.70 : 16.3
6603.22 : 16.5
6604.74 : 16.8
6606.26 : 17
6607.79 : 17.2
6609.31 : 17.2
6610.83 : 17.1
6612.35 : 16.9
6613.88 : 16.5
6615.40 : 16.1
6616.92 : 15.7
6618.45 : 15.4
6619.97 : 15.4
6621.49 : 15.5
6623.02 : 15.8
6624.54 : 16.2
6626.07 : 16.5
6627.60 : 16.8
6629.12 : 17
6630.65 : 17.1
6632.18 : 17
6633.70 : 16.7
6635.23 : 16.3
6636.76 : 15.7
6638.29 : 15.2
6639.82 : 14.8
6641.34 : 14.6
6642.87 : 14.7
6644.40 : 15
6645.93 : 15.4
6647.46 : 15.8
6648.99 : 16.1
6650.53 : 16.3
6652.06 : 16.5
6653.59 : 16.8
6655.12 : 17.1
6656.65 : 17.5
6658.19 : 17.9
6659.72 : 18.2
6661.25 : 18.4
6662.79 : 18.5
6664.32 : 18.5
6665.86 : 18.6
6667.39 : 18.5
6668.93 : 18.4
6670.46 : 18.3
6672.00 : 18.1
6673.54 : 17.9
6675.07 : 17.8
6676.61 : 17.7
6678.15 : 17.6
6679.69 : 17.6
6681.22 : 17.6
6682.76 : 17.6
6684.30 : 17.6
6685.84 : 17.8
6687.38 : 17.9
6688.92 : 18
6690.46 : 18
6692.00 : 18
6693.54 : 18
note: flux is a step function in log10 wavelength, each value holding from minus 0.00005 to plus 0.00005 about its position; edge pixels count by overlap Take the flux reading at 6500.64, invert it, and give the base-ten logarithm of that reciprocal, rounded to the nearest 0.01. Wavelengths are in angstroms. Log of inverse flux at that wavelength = -1.23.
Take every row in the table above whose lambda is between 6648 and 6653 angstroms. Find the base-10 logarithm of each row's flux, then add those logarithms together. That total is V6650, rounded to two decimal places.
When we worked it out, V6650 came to 3.64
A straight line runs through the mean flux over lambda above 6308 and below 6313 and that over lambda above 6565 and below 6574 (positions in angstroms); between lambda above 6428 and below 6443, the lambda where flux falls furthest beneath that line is 6439.56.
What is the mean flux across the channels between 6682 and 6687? 17.7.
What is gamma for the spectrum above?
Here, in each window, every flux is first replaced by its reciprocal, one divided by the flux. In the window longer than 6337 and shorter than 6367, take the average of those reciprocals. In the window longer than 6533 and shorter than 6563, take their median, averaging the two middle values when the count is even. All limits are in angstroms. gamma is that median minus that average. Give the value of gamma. 0.0022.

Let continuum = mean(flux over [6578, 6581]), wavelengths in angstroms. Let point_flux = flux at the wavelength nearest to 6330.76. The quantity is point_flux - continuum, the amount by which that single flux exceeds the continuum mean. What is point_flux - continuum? 1.0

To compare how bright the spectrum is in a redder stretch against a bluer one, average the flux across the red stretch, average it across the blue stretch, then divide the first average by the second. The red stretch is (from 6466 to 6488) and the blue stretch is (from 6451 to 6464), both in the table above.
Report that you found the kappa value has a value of 0.97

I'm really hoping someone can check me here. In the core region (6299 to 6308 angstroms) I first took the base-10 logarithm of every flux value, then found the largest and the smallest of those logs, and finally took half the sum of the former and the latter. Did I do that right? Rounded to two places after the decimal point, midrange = 1.24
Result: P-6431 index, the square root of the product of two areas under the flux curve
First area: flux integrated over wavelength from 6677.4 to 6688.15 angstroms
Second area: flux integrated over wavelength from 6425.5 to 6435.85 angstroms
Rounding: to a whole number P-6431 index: 184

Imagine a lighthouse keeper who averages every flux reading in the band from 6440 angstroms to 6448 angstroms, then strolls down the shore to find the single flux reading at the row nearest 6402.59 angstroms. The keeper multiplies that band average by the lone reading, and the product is 289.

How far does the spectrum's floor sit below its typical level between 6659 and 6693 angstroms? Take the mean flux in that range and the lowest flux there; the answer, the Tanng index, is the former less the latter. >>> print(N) 0.43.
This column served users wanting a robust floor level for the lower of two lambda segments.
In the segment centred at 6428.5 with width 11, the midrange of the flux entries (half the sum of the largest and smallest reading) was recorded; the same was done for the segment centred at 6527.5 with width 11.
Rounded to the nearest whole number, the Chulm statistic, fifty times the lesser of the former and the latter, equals 760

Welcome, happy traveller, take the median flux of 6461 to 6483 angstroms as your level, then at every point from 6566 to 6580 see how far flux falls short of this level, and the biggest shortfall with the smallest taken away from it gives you 1.1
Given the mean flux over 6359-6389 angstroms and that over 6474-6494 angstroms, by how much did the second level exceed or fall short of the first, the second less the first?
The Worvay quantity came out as -2.3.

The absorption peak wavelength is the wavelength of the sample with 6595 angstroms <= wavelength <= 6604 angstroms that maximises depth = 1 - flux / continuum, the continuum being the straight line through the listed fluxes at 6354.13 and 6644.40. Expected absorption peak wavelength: 6595.63 angstroms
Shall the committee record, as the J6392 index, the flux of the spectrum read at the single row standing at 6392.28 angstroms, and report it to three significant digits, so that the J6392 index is 16.9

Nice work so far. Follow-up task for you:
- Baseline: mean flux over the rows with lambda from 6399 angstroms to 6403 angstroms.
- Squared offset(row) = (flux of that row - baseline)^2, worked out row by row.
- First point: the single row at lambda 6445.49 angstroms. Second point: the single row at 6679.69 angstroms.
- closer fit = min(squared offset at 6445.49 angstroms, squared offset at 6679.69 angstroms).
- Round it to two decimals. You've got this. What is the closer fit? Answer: 0.02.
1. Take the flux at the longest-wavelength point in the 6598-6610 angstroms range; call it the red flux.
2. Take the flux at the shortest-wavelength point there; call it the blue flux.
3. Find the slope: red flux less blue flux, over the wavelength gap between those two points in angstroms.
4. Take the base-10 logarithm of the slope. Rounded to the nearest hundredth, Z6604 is -0.91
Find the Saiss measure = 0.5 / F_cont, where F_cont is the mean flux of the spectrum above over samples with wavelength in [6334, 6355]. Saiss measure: 0.0281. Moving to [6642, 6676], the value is 0.0289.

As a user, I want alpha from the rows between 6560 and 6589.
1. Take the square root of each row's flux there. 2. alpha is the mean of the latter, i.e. 3.96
